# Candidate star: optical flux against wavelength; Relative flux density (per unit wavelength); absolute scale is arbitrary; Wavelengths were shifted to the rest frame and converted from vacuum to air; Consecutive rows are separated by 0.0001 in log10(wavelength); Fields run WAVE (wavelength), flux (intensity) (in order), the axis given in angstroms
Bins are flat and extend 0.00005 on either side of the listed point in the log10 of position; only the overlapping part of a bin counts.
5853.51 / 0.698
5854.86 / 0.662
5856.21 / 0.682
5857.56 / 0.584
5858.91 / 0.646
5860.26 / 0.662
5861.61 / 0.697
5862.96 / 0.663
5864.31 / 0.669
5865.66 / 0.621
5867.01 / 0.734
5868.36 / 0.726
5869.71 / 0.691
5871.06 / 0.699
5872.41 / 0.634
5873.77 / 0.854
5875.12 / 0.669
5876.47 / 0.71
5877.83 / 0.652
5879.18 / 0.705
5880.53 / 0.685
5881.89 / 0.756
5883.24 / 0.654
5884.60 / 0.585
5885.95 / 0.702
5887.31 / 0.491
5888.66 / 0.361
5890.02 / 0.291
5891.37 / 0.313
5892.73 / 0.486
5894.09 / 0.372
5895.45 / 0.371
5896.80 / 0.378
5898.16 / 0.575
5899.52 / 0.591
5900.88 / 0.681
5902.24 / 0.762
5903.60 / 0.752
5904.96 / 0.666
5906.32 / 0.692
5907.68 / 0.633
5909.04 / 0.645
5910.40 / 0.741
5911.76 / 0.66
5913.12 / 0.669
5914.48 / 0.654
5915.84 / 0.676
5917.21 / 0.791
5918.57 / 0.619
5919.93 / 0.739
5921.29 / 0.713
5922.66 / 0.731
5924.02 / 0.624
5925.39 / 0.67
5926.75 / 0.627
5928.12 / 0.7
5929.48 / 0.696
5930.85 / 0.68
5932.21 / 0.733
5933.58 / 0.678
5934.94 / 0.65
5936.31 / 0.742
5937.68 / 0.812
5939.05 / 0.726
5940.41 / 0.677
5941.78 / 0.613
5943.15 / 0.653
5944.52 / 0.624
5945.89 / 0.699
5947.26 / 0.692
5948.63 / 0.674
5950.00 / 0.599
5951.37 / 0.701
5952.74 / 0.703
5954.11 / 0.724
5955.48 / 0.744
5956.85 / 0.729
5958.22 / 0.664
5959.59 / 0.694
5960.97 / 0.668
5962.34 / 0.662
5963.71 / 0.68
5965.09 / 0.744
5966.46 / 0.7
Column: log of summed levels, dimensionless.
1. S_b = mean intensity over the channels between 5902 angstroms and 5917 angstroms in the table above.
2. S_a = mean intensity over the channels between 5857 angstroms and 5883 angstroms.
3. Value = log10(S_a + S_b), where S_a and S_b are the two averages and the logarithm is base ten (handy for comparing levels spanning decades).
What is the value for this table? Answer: 0.138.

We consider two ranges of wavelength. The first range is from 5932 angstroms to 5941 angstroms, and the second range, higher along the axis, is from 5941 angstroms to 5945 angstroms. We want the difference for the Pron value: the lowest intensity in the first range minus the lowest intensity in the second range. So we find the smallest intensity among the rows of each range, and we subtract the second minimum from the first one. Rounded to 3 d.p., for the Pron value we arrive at 0.037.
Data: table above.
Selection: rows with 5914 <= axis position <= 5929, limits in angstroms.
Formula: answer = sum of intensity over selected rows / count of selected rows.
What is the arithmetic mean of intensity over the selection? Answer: 0.686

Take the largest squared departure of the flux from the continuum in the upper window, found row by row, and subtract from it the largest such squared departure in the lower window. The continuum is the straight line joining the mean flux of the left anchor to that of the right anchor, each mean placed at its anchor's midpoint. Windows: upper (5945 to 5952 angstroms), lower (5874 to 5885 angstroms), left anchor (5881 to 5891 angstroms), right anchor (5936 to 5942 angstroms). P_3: -0.026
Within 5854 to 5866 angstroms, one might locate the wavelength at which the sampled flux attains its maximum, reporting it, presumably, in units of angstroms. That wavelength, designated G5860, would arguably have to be 5861.61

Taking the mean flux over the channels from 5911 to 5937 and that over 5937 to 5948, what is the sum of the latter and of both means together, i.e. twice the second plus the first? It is 2.06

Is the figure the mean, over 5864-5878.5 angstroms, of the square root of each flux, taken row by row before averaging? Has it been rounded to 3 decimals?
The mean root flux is 0.834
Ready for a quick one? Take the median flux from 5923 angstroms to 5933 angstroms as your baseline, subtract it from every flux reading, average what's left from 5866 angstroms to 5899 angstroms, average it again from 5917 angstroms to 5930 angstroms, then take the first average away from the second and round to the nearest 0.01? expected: 0.10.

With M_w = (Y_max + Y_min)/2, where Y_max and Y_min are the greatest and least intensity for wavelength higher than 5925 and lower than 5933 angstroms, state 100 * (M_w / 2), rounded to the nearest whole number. 34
